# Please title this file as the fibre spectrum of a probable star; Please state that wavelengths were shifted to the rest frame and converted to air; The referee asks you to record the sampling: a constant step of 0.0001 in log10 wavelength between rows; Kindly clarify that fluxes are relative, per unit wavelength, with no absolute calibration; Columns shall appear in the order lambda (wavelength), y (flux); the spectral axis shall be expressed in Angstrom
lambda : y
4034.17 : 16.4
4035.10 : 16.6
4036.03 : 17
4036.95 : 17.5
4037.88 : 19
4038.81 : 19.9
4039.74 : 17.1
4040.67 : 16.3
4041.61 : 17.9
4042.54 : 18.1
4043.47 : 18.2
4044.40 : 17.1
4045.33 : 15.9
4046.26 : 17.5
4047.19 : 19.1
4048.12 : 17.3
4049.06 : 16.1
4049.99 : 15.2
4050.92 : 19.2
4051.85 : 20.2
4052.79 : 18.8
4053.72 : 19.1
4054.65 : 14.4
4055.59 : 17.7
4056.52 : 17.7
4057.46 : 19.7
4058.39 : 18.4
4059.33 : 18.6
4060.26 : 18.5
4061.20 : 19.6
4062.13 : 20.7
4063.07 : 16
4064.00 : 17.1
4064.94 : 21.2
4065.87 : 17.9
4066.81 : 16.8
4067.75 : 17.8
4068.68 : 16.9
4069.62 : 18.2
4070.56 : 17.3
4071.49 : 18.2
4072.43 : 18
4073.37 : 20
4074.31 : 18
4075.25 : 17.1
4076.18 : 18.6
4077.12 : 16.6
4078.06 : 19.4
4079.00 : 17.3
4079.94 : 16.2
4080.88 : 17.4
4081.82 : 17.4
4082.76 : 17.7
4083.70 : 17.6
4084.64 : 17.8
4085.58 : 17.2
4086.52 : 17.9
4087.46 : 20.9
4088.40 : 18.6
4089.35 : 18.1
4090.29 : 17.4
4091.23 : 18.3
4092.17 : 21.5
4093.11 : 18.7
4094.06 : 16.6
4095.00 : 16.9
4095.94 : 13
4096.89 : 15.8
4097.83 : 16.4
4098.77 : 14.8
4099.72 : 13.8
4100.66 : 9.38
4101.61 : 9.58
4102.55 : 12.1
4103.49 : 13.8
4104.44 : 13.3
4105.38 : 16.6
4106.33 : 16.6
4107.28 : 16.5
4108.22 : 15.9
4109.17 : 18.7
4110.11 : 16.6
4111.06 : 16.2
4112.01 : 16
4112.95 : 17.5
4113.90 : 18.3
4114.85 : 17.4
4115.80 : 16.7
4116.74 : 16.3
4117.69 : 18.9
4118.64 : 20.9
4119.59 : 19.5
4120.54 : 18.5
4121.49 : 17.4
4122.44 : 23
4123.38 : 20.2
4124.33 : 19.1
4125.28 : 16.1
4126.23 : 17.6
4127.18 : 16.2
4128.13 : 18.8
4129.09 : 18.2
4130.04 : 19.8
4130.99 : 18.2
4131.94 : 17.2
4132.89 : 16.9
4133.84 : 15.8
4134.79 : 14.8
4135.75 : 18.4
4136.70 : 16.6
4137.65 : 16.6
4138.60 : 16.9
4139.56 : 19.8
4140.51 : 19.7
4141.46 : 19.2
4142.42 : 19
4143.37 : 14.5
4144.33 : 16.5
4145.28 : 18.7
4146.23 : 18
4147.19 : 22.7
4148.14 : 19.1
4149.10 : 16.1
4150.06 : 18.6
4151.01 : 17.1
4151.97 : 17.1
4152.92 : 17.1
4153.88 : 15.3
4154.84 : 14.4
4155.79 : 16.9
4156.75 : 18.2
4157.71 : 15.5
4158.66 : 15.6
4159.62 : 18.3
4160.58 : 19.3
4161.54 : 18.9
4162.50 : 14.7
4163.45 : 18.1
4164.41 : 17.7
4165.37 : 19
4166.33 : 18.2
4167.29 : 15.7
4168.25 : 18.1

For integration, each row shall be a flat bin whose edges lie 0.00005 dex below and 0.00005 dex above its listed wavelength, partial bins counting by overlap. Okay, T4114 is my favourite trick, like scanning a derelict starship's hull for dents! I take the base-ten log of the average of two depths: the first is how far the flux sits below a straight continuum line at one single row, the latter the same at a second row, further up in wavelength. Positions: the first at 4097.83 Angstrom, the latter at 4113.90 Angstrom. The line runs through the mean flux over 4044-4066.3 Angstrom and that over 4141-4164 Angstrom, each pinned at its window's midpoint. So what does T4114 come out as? -0.41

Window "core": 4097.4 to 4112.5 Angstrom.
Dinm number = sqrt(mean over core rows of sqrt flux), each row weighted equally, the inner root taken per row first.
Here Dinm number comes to 1.96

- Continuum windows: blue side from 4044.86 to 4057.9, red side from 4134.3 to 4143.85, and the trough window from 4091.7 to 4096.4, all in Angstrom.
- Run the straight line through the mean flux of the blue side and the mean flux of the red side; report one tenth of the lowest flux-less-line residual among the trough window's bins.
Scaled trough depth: -0.46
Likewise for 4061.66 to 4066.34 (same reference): -0.17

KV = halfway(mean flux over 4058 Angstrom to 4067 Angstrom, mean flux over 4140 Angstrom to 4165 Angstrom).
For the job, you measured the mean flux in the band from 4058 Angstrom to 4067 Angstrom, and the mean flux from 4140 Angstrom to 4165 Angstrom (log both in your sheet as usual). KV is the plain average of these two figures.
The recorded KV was 18.0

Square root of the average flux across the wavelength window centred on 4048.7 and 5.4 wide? 4.17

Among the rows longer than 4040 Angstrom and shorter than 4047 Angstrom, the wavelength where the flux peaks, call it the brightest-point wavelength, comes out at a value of 4043.47 Angstrom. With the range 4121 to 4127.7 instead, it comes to 4122.44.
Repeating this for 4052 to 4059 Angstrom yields 4057.46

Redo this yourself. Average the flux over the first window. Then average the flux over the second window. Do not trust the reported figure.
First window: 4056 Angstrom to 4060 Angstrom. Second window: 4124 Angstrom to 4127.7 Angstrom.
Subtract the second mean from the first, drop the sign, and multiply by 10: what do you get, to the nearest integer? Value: 14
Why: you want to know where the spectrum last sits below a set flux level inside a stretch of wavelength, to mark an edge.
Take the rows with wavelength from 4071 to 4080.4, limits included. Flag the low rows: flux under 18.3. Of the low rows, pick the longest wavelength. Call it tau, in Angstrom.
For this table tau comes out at 4079.94 Angstrom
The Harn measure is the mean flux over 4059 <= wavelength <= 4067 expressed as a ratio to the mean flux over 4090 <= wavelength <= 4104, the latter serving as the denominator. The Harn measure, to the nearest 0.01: 1.22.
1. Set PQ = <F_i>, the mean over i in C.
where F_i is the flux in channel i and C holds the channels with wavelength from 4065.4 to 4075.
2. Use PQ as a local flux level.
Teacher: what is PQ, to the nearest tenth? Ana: 17.9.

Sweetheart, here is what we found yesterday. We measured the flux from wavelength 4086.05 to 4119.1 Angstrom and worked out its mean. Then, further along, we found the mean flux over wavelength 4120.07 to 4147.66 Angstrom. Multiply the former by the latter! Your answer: 298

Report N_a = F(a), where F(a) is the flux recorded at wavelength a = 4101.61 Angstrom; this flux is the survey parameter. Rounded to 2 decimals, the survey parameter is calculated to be 9.58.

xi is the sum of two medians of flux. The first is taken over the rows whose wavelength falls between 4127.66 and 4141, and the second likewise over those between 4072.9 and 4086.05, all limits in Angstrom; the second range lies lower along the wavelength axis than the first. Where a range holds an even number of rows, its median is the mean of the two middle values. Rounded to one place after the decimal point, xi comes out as 35.2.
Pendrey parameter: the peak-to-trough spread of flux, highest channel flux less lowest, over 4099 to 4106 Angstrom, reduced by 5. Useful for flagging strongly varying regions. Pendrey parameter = 2.2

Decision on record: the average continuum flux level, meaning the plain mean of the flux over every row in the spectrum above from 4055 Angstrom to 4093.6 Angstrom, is 18.2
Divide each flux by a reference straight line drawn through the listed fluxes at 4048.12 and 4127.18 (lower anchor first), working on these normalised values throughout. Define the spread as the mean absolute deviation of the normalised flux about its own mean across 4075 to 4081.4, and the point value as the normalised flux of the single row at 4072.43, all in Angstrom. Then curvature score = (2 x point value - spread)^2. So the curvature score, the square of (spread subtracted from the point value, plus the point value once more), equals 4.3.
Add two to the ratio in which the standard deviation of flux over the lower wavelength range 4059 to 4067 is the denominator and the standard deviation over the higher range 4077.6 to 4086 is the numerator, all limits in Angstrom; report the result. 2.47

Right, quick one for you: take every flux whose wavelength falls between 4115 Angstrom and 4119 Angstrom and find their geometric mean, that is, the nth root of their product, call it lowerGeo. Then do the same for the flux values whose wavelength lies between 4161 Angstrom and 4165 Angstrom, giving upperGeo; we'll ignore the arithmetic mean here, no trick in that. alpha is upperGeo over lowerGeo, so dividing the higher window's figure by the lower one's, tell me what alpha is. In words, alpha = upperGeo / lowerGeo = 0.95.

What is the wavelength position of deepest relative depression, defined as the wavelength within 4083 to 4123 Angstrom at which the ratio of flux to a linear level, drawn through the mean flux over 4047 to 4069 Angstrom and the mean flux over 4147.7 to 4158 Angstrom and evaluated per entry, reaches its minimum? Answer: 4100.66 Angstrom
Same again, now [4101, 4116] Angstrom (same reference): 4101.61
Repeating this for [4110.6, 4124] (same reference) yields 4112.01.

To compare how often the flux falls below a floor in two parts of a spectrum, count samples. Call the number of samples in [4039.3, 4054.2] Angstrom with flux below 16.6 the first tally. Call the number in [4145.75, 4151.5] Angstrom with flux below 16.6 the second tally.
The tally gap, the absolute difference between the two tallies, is 3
